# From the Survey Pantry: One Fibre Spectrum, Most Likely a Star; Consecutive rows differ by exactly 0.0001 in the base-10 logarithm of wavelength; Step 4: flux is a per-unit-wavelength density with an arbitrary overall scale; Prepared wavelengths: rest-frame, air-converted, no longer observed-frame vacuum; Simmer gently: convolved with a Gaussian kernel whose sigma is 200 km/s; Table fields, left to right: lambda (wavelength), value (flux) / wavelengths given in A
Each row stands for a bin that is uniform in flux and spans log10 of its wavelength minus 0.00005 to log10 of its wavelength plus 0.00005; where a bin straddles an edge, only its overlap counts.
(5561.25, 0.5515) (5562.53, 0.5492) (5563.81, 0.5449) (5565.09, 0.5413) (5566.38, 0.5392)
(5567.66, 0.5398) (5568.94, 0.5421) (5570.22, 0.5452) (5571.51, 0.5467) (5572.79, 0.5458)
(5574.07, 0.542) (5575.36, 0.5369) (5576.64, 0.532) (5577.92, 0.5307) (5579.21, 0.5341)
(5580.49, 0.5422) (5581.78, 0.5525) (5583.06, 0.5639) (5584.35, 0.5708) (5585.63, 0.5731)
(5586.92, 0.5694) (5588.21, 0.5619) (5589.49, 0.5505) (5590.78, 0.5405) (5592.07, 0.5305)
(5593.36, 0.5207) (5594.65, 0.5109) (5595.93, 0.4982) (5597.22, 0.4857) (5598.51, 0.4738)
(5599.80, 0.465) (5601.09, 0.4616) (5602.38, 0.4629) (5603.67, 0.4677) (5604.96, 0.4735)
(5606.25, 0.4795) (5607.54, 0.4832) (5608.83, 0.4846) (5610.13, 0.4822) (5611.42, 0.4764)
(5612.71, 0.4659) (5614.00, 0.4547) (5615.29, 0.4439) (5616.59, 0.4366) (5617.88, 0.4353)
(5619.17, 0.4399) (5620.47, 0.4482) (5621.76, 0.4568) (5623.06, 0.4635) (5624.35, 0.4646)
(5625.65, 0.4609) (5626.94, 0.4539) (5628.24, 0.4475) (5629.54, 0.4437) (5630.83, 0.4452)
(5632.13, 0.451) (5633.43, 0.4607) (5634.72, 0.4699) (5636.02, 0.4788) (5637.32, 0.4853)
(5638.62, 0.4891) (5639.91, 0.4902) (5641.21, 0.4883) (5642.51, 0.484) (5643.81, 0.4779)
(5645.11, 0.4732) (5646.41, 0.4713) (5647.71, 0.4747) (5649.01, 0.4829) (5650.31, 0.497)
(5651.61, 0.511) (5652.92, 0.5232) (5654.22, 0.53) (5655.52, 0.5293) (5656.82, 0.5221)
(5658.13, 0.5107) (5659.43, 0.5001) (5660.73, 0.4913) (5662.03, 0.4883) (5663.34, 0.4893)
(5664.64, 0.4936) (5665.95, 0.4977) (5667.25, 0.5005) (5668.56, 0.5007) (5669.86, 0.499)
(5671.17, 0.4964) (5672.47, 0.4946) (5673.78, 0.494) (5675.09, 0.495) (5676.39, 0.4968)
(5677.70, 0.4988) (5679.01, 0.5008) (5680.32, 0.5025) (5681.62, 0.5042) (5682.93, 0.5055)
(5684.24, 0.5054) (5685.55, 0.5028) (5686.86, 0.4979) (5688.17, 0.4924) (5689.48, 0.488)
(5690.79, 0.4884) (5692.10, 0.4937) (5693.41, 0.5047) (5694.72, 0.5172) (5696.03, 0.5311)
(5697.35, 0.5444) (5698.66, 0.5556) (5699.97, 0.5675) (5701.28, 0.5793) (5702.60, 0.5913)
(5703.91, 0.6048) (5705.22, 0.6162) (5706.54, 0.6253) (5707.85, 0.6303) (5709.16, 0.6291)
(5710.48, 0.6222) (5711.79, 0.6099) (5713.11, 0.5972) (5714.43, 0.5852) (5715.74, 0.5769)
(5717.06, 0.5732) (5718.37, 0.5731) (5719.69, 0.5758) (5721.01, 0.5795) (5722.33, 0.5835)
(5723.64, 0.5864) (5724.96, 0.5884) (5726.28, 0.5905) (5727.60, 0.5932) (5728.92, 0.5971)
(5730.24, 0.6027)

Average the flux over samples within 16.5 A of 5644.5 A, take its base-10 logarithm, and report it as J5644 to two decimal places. -0.31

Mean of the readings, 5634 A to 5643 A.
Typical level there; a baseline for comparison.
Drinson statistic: 0.48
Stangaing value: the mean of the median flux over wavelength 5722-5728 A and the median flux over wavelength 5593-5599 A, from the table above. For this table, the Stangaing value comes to 0.543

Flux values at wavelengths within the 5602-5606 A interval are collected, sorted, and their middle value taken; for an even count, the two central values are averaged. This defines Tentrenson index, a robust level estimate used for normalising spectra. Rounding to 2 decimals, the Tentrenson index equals 0.47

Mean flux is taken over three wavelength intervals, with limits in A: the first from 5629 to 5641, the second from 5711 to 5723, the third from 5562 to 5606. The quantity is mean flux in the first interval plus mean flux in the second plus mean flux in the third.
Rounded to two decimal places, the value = 1.58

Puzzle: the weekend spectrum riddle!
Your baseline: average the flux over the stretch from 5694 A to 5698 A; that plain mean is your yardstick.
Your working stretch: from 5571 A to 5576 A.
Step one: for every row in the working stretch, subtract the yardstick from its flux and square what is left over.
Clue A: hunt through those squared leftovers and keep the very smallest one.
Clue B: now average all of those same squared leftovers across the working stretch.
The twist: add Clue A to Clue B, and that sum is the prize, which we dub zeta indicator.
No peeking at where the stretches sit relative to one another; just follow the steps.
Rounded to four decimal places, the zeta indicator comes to 0.0002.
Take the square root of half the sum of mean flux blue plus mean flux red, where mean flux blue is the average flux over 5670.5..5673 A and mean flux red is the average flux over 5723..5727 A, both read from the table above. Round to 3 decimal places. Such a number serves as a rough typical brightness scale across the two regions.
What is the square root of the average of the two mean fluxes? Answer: 0.736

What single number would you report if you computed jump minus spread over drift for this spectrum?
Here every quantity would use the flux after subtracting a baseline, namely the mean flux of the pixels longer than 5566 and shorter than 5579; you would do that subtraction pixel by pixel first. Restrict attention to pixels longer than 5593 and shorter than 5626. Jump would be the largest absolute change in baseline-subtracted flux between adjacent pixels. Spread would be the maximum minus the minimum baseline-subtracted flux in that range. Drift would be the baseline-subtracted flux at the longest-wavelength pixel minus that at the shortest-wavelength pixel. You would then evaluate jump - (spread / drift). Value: 1.4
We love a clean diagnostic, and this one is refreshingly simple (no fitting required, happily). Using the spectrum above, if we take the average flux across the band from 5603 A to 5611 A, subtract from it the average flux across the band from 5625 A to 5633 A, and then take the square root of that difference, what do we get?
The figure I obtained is 0.17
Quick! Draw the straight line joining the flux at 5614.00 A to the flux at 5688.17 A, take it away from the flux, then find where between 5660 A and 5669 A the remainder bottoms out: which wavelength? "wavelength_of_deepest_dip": 5662.03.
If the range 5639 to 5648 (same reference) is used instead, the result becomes 5646.41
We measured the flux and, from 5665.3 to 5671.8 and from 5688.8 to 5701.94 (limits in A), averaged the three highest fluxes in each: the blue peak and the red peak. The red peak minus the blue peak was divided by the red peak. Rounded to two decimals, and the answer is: 0.12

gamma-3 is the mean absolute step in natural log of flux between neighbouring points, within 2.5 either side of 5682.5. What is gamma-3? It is 0.0021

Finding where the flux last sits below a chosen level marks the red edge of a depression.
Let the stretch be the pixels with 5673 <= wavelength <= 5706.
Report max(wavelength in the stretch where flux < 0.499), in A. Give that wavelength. 5692.10 A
